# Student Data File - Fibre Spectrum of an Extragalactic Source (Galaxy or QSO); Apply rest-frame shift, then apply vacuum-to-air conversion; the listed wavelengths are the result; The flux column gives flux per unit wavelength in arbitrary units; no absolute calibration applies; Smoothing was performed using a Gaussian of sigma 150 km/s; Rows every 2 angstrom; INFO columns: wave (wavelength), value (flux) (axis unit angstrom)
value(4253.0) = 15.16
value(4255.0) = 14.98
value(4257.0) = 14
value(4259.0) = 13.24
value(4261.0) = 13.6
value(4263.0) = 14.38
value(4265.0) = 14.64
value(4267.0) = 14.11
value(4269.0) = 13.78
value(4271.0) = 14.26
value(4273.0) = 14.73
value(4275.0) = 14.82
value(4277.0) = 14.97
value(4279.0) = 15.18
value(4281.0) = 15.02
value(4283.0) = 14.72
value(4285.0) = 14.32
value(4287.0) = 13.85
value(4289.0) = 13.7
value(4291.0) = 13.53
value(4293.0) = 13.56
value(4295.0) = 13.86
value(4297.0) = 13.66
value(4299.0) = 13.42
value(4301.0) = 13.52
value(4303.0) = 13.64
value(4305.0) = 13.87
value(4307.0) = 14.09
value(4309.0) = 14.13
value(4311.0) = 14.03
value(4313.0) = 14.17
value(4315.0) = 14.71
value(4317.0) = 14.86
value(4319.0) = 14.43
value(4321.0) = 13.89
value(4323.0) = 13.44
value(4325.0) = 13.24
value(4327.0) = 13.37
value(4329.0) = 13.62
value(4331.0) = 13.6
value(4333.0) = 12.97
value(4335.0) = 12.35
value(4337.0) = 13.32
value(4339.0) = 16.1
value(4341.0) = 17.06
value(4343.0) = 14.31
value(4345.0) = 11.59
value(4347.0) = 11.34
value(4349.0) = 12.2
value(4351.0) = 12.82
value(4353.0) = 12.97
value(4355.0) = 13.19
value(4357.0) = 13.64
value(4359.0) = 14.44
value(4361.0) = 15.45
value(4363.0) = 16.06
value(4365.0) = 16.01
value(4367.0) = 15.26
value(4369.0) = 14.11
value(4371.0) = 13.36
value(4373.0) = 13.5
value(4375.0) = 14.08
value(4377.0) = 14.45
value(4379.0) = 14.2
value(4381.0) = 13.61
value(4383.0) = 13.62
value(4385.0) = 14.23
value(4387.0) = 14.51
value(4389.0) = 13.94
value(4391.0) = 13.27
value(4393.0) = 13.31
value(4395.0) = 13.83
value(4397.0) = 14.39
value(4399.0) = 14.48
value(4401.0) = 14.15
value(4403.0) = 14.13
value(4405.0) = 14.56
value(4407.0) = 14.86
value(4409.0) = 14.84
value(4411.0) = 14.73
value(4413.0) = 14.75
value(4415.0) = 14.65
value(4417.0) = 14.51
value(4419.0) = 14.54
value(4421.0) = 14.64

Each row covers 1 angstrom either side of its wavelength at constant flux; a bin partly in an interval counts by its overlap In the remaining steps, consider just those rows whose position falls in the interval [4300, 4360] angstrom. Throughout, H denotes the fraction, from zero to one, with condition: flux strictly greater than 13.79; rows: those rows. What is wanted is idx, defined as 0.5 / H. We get 1.15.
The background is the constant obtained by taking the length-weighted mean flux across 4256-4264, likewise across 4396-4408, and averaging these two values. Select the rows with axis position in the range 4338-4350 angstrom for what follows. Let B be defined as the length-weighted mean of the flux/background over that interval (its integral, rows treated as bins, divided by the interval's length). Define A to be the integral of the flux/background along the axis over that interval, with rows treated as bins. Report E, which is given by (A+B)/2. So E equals 6.34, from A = 11.70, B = 0.98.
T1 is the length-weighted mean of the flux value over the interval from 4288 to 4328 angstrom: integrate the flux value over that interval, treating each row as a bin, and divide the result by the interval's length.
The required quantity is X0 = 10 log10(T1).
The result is 11.4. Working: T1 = 13.9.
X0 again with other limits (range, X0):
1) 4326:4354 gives 11.3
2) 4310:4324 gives 11.5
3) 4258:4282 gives 11.6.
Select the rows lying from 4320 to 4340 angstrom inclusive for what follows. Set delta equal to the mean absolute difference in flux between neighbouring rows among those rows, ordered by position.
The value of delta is 0.7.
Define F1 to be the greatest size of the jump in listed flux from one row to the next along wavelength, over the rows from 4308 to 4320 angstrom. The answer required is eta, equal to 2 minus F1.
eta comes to 1.46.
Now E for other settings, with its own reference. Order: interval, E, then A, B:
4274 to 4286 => 6.83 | 12.61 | 1.05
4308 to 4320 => 6.63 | 12.23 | 1.02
